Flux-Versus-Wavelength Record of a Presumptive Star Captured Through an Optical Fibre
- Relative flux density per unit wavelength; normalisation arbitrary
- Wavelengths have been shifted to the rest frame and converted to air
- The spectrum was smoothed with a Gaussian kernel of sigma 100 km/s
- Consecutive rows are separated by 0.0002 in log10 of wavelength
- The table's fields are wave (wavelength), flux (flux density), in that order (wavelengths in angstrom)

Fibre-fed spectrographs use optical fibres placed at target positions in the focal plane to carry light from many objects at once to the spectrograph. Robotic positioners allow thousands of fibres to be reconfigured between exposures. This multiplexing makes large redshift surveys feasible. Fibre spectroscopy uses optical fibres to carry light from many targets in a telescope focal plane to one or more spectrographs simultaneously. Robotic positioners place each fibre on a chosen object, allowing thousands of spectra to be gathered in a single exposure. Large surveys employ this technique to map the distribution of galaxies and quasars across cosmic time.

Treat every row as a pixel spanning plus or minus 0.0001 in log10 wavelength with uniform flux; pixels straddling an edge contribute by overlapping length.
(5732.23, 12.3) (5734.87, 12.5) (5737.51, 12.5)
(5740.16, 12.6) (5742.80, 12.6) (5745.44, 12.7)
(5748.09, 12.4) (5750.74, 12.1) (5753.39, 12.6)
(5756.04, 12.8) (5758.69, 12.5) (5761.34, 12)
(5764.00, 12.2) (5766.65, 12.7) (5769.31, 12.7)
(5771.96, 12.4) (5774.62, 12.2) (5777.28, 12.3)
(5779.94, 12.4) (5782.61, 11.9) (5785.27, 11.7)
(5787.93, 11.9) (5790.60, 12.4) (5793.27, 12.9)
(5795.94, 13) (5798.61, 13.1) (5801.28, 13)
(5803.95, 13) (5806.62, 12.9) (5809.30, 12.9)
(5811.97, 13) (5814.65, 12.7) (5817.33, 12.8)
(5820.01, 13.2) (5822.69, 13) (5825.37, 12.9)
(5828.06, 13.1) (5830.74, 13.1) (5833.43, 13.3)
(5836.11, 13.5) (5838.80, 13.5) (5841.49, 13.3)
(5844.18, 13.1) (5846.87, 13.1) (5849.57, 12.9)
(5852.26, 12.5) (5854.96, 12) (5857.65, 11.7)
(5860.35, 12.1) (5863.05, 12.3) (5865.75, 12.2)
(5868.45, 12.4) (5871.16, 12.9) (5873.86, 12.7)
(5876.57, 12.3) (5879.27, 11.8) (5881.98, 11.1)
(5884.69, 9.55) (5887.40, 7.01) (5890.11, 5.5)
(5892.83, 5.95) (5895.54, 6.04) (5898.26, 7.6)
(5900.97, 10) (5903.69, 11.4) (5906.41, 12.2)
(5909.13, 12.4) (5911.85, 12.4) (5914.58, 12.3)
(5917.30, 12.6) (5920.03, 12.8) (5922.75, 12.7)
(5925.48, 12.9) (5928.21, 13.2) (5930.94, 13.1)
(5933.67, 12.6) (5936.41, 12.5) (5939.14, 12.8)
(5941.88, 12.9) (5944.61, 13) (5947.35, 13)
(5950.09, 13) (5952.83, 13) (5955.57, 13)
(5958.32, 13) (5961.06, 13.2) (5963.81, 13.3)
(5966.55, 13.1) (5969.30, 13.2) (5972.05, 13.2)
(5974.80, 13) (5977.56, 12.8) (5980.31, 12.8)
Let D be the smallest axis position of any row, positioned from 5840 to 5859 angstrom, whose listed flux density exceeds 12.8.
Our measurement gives 5841.49 angstrom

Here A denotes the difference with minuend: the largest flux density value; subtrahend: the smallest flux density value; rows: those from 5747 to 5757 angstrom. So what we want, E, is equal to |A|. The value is 0.7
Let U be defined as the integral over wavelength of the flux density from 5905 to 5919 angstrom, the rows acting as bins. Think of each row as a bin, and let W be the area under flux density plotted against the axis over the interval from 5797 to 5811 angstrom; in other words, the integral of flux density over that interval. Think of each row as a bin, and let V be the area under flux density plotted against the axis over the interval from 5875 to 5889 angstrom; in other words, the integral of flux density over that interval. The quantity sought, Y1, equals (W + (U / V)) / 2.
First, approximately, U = 173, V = 144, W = 182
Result 92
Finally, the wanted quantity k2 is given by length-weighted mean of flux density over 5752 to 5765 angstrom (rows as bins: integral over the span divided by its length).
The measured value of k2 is 12.4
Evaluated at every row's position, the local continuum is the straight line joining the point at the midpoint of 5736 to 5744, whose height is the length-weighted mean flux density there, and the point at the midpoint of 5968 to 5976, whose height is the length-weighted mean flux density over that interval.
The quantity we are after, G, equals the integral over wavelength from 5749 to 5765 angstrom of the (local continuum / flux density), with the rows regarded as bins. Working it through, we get 16.3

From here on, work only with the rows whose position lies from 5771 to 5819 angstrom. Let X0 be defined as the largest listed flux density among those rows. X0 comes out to 13.1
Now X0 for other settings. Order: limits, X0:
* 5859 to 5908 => 12.9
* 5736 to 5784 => 12.8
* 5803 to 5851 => 13.5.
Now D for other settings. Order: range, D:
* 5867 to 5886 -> 5871.16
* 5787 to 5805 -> 5793.27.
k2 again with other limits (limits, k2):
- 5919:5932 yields 12.9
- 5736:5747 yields 12.6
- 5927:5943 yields 12.8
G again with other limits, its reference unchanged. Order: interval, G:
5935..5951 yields 16.3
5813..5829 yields 15.8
